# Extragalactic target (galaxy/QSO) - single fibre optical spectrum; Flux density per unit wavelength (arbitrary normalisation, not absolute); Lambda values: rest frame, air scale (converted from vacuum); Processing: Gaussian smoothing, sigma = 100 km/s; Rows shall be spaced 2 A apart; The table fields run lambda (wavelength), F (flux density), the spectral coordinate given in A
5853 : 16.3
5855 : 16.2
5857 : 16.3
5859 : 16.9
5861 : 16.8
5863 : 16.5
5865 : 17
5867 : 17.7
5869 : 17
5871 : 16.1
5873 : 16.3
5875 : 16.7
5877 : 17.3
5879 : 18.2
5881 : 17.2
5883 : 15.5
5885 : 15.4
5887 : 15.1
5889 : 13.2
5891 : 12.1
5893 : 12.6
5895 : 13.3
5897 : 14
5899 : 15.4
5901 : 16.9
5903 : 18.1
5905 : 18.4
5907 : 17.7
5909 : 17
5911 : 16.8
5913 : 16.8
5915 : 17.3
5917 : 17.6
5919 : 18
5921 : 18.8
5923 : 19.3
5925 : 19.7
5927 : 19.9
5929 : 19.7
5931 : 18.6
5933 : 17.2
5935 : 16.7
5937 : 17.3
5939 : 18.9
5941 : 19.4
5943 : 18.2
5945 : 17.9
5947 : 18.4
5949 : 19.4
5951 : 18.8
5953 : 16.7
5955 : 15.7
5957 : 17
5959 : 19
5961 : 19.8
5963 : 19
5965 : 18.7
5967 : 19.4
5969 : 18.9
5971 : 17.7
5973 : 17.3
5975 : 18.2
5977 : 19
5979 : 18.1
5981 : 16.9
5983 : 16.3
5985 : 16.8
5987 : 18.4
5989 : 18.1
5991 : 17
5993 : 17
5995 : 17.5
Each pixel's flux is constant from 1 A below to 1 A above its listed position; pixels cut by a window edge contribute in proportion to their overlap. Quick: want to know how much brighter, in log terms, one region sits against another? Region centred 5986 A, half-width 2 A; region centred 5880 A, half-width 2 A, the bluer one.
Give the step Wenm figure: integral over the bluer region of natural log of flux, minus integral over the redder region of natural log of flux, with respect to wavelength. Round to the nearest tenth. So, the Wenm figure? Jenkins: 0.0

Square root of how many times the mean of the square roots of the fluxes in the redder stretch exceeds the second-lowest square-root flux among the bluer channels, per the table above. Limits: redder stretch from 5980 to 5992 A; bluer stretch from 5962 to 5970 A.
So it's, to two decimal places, 0.98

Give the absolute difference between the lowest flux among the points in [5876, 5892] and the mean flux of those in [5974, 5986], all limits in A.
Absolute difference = 5.45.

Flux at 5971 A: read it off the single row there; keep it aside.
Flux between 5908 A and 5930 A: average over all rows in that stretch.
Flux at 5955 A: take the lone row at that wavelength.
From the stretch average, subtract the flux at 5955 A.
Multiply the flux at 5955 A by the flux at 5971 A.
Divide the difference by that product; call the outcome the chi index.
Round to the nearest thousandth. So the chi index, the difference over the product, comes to 0.009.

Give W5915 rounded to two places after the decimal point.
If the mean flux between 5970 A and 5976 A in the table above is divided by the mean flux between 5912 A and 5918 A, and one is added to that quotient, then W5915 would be 2.03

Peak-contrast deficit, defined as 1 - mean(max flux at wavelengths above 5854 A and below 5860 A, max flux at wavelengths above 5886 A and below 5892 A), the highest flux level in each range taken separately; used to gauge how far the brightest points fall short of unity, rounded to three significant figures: -15.0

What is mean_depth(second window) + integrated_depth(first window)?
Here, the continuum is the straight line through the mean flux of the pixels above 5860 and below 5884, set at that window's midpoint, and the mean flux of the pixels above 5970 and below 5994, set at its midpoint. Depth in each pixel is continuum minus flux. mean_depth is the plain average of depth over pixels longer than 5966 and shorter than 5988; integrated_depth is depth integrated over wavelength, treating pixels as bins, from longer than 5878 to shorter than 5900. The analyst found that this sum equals 49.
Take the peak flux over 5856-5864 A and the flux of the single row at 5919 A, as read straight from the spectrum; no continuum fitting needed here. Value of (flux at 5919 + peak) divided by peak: 2.07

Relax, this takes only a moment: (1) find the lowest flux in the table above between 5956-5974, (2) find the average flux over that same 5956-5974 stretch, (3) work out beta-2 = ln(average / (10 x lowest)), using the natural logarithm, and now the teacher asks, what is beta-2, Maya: -2.22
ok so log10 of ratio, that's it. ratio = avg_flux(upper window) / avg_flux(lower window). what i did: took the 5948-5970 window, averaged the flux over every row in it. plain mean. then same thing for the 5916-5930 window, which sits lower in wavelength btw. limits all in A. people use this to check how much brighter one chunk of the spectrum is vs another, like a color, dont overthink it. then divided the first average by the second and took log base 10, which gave -0.014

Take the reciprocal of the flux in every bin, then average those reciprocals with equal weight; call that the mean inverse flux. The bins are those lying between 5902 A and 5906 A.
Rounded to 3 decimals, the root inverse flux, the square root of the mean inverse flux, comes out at 0.234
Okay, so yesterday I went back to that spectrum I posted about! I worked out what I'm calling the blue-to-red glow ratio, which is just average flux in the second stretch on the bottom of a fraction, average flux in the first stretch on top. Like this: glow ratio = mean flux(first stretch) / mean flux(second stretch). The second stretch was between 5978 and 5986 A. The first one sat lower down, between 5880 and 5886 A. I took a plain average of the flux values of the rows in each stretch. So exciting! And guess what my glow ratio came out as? 0.94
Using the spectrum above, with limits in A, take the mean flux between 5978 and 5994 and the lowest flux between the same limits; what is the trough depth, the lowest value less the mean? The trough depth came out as -1.0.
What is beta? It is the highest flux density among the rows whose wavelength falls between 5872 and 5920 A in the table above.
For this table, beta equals 18.4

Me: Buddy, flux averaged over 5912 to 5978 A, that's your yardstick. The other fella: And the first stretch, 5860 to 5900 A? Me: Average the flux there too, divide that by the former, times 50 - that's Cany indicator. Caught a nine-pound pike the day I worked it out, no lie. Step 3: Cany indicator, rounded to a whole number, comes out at 43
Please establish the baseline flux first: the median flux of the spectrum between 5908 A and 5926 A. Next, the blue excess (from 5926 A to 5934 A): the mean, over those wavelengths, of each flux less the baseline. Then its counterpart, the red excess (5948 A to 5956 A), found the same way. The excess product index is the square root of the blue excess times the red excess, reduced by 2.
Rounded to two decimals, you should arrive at -1.75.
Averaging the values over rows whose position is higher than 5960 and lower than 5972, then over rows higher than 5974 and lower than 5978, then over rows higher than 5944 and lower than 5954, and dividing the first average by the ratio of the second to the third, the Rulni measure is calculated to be 19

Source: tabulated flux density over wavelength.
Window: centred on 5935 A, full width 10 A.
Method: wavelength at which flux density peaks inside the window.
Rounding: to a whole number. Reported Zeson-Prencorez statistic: 5939 A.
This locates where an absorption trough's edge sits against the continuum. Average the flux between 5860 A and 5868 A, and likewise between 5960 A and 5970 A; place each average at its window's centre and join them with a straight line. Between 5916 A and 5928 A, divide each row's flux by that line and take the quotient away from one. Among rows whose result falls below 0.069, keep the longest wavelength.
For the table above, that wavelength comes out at 5927 A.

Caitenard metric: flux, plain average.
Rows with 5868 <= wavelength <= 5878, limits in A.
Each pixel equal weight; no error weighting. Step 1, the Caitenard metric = 16.7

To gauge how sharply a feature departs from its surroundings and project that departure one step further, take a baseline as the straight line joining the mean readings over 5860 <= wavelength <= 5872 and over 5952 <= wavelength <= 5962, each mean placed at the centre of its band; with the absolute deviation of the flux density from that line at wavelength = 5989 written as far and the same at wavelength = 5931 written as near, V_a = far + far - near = -0.82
